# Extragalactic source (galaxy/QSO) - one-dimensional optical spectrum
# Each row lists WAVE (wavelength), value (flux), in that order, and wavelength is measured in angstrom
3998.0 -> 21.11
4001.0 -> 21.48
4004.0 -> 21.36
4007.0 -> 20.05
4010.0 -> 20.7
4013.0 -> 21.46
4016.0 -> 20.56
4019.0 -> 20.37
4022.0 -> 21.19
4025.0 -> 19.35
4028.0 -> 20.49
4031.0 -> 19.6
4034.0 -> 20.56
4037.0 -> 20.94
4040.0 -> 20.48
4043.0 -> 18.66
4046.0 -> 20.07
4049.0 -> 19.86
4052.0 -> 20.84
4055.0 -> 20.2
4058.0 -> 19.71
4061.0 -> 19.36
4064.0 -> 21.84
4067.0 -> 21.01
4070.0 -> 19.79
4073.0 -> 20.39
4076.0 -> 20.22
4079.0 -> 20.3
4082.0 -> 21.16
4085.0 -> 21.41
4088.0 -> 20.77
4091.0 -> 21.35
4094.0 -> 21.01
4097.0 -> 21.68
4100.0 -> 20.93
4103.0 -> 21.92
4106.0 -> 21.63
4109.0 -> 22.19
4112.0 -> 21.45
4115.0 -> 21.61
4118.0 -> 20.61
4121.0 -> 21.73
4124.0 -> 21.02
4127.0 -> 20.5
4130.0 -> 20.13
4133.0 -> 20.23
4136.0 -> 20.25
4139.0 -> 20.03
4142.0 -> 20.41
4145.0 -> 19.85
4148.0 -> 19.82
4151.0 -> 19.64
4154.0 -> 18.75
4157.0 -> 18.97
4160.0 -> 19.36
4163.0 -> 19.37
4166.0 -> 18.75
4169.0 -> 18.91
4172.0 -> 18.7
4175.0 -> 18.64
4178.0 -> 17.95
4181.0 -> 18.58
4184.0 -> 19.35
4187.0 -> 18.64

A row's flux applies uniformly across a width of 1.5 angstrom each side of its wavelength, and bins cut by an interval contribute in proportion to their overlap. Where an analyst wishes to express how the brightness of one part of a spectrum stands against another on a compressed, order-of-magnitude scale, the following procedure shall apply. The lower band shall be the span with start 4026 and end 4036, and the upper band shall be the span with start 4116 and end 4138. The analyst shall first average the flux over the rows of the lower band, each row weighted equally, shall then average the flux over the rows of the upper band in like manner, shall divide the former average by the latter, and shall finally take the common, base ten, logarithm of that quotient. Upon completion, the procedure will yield -0.009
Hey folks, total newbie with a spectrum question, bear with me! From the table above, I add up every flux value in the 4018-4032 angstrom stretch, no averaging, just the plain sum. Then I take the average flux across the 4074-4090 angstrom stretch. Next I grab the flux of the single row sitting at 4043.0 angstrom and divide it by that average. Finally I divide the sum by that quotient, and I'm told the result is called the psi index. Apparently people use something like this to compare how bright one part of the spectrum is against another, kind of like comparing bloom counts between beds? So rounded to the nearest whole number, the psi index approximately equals 112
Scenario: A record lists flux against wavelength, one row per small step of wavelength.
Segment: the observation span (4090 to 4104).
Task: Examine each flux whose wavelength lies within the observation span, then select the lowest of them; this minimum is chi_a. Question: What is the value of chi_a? 20.93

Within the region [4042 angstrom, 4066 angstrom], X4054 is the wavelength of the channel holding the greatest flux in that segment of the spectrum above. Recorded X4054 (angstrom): 4064.0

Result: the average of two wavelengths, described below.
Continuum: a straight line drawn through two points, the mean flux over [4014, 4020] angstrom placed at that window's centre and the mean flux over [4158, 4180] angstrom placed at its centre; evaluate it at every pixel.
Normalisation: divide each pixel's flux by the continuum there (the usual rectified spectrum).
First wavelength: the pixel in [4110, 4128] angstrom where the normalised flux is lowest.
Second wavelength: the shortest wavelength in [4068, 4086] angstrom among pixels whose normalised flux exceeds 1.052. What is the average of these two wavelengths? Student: 4104.5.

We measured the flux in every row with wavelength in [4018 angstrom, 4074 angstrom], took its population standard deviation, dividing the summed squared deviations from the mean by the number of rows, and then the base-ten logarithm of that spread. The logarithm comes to -0.13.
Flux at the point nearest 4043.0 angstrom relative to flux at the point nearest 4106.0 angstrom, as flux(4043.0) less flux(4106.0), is -3.0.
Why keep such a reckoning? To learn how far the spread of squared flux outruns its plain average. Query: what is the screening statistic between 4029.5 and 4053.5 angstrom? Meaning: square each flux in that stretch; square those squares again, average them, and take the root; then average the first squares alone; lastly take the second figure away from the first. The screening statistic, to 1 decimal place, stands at 1.0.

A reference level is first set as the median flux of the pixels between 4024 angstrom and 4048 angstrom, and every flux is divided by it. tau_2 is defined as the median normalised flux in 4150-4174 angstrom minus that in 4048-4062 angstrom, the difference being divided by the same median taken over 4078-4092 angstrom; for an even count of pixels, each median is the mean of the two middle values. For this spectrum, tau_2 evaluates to -0.04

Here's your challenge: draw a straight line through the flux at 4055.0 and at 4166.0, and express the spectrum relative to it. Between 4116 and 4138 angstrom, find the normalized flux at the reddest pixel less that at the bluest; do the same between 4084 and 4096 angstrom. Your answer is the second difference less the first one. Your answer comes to -0.008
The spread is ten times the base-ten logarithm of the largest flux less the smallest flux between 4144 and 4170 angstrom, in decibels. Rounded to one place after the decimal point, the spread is 0.4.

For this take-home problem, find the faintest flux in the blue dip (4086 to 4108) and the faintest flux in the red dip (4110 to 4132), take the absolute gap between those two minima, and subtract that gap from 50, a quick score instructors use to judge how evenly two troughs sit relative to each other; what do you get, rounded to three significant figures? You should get 49.4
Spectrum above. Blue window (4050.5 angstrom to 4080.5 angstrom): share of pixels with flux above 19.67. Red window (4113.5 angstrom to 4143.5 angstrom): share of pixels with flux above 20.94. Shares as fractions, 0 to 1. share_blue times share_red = 0.27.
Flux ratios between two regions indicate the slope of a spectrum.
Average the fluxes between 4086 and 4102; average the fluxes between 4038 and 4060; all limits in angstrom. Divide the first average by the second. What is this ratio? 1.06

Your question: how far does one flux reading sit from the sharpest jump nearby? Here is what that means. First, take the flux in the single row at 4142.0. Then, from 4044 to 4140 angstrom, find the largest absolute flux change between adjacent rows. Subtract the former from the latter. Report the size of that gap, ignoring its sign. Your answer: 17.93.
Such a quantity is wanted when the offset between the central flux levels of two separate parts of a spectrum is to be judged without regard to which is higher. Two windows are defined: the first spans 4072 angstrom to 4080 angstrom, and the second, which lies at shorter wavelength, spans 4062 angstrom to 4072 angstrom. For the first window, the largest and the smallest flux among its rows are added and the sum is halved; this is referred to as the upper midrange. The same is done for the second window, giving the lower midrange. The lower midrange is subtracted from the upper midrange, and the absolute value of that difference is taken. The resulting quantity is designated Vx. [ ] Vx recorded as 0.51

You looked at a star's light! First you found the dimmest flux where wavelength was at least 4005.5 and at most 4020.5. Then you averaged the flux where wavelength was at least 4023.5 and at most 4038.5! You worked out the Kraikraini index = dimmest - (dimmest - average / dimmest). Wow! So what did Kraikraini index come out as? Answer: 1.01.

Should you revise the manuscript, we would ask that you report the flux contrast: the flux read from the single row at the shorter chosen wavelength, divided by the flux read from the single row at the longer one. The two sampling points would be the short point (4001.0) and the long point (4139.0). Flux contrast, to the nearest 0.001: 1.072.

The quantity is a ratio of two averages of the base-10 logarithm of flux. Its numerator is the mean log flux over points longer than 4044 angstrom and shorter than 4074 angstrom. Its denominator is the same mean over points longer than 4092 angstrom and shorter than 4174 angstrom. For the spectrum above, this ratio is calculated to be 1.00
